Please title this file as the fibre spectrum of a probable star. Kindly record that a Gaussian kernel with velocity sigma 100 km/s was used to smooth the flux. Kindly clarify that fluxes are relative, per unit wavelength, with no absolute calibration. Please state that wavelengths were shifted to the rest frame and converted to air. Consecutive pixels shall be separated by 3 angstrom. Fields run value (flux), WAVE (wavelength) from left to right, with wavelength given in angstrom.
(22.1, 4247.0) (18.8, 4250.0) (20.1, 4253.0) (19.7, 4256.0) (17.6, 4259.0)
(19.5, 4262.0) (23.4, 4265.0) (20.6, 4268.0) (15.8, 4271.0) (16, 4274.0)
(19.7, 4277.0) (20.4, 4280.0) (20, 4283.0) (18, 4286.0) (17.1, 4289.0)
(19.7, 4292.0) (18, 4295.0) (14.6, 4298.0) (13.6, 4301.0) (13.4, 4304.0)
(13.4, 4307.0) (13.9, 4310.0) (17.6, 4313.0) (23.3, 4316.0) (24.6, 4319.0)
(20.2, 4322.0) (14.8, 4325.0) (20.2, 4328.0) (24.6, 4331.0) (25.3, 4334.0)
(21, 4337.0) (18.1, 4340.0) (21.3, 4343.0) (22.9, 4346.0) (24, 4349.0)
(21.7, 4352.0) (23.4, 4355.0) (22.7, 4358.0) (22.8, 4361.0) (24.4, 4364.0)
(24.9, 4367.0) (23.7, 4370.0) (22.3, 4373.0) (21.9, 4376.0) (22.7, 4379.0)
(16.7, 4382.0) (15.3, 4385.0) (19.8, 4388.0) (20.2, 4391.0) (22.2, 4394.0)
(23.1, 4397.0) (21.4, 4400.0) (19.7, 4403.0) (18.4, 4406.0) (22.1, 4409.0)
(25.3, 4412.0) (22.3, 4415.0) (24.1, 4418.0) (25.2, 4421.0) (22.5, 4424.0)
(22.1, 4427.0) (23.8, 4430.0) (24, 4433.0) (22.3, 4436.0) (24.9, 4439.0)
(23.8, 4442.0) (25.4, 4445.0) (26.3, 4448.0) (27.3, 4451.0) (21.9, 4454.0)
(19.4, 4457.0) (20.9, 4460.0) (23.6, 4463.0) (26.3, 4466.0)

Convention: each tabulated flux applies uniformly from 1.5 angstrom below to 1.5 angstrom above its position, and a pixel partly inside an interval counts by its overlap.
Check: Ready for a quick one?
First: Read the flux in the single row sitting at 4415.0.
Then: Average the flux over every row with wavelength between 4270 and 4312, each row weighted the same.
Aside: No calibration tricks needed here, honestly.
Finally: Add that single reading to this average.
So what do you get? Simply 39.0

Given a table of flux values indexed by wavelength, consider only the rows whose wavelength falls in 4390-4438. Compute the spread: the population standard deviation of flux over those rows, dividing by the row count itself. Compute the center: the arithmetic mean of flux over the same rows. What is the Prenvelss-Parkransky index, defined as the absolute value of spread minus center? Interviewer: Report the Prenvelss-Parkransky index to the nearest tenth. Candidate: 20.6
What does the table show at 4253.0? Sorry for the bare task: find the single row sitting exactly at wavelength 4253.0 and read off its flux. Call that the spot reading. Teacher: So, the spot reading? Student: 20.1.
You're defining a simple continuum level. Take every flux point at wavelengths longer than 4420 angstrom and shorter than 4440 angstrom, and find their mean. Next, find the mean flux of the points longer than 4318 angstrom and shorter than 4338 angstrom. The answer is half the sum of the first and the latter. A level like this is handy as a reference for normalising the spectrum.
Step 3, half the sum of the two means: 22.5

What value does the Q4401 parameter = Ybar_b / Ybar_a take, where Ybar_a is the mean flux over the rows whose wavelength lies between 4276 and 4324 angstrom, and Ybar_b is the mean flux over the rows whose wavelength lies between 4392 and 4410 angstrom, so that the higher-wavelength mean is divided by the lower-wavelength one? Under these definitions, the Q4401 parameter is 1.18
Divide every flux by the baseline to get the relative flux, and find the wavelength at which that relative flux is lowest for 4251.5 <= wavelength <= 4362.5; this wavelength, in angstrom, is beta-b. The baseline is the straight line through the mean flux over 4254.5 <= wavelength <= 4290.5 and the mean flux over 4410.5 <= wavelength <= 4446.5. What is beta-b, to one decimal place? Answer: 4307.0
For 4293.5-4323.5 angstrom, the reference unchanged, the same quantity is 4307.0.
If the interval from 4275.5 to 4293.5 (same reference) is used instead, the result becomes 4289.0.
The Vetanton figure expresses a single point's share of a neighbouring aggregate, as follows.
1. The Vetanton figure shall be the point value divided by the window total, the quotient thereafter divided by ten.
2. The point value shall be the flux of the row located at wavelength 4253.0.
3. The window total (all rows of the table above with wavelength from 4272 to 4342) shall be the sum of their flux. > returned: 0.0047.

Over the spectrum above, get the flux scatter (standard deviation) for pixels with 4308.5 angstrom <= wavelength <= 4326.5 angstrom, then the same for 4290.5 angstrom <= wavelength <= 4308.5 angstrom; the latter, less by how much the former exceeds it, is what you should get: 1.0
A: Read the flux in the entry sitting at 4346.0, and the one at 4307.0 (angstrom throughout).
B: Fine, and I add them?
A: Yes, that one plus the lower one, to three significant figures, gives 36.3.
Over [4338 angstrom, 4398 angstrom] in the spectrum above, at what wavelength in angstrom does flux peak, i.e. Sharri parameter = 4367.0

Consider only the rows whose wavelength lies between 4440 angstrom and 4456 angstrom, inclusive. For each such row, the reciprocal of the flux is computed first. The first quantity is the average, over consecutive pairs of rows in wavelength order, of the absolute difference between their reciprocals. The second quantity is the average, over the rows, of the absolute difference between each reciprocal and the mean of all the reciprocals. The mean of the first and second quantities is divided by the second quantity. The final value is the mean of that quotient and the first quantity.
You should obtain 0.57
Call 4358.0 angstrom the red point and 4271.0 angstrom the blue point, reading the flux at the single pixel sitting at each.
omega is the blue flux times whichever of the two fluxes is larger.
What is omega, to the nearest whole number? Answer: 359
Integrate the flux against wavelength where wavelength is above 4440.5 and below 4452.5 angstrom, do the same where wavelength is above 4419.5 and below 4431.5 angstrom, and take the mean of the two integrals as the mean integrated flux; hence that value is 295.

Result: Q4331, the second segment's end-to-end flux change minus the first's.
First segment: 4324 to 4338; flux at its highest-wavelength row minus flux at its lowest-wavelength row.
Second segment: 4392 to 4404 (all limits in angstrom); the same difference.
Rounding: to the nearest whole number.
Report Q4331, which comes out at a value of -9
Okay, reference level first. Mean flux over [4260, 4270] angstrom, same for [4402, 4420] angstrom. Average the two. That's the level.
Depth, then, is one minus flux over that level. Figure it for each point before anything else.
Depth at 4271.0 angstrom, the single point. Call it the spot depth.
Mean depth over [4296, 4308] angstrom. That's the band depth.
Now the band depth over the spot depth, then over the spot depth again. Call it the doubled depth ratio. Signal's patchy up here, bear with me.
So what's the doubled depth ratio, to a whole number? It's 5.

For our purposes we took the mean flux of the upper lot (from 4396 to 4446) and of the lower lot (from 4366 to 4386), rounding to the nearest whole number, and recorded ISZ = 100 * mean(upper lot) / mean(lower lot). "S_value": 109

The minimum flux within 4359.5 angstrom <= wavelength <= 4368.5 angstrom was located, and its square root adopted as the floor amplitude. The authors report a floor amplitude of 4.77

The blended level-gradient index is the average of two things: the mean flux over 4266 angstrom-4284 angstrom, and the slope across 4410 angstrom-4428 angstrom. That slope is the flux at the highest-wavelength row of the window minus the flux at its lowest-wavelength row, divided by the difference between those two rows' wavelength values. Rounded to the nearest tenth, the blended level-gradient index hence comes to 9.3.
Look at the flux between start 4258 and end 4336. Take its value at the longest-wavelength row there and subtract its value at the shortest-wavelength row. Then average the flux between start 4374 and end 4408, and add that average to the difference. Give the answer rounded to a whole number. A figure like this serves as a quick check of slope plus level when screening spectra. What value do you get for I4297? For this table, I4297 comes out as 28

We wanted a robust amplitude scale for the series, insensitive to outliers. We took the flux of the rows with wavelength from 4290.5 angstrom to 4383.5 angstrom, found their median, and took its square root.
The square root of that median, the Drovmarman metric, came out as 4.66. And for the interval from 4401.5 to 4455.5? 4.88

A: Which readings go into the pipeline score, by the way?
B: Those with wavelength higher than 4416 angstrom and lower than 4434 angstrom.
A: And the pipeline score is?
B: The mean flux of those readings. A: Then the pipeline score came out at 23.6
